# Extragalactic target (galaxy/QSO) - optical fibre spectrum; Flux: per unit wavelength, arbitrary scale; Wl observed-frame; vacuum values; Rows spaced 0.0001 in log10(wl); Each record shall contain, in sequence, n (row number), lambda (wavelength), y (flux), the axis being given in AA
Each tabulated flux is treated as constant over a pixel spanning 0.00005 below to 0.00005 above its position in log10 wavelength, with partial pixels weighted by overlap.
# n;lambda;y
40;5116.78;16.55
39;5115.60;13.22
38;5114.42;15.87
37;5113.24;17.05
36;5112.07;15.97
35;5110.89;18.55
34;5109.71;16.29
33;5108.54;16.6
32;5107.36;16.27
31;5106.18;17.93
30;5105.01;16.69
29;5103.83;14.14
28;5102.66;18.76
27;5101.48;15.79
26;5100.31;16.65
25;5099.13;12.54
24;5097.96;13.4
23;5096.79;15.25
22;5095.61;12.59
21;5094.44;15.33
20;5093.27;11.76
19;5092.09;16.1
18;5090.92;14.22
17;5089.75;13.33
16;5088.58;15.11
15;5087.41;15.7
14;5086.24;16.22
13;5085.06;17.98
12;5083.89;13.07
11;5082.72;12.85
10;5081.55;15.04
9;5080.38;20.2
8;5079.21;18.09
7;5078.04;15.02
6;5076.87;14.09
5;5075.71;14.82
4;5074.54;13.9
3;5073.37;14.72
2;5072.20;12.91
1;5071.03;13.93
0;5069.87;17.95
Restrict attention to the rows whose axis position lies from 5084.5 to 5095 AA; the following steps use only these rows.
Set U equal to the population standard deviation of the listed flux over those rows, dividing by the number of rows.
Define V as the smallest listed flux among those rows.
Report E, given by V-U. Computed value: 10.1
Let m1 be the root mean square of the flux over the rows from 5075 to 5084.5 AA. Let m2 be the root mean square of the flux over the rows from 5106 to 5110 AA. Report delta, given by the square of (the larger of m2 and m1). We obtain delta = 282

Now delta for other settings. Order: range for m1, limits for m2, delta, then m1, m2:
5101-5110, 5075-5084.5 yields 276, 16.6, 15.6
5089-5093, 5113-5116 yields 239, 14.6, 15.5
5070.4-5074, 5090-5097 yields 204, 13.9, 14.3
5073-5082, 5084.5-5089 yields 265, 15.9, 16.3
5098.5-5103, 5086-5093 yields 259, 16.1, 15.1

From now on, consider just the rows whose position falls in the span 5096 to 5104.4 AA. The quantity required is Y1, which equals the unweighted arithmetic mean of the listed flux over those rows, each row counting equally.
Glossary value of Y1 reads 15.2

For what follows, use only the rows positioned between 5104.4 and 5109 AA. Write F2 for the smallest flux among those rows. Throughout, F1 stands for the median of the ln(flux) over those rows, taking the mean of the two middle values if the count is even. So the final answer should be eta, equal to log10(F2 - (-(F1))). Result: 1.28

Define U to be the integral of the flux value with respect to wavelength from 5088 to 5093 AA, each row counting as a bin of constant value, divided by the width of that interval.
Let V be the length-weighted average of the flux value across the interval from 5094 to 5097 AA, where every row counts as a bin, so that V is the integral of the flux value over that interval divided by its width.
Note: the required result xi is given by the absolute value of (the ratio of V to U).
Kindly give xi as 0.98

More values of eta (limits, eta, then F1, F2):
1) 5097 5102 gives 1.18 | 2.68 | 12.54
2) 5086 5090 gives 1.21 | 2.73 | 13.33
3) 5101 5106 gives 1.23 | 2.79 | 14.14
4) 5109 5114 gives 1.27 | 2.81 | 15.97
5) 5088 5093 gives 1.20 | 2.69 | 13.33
